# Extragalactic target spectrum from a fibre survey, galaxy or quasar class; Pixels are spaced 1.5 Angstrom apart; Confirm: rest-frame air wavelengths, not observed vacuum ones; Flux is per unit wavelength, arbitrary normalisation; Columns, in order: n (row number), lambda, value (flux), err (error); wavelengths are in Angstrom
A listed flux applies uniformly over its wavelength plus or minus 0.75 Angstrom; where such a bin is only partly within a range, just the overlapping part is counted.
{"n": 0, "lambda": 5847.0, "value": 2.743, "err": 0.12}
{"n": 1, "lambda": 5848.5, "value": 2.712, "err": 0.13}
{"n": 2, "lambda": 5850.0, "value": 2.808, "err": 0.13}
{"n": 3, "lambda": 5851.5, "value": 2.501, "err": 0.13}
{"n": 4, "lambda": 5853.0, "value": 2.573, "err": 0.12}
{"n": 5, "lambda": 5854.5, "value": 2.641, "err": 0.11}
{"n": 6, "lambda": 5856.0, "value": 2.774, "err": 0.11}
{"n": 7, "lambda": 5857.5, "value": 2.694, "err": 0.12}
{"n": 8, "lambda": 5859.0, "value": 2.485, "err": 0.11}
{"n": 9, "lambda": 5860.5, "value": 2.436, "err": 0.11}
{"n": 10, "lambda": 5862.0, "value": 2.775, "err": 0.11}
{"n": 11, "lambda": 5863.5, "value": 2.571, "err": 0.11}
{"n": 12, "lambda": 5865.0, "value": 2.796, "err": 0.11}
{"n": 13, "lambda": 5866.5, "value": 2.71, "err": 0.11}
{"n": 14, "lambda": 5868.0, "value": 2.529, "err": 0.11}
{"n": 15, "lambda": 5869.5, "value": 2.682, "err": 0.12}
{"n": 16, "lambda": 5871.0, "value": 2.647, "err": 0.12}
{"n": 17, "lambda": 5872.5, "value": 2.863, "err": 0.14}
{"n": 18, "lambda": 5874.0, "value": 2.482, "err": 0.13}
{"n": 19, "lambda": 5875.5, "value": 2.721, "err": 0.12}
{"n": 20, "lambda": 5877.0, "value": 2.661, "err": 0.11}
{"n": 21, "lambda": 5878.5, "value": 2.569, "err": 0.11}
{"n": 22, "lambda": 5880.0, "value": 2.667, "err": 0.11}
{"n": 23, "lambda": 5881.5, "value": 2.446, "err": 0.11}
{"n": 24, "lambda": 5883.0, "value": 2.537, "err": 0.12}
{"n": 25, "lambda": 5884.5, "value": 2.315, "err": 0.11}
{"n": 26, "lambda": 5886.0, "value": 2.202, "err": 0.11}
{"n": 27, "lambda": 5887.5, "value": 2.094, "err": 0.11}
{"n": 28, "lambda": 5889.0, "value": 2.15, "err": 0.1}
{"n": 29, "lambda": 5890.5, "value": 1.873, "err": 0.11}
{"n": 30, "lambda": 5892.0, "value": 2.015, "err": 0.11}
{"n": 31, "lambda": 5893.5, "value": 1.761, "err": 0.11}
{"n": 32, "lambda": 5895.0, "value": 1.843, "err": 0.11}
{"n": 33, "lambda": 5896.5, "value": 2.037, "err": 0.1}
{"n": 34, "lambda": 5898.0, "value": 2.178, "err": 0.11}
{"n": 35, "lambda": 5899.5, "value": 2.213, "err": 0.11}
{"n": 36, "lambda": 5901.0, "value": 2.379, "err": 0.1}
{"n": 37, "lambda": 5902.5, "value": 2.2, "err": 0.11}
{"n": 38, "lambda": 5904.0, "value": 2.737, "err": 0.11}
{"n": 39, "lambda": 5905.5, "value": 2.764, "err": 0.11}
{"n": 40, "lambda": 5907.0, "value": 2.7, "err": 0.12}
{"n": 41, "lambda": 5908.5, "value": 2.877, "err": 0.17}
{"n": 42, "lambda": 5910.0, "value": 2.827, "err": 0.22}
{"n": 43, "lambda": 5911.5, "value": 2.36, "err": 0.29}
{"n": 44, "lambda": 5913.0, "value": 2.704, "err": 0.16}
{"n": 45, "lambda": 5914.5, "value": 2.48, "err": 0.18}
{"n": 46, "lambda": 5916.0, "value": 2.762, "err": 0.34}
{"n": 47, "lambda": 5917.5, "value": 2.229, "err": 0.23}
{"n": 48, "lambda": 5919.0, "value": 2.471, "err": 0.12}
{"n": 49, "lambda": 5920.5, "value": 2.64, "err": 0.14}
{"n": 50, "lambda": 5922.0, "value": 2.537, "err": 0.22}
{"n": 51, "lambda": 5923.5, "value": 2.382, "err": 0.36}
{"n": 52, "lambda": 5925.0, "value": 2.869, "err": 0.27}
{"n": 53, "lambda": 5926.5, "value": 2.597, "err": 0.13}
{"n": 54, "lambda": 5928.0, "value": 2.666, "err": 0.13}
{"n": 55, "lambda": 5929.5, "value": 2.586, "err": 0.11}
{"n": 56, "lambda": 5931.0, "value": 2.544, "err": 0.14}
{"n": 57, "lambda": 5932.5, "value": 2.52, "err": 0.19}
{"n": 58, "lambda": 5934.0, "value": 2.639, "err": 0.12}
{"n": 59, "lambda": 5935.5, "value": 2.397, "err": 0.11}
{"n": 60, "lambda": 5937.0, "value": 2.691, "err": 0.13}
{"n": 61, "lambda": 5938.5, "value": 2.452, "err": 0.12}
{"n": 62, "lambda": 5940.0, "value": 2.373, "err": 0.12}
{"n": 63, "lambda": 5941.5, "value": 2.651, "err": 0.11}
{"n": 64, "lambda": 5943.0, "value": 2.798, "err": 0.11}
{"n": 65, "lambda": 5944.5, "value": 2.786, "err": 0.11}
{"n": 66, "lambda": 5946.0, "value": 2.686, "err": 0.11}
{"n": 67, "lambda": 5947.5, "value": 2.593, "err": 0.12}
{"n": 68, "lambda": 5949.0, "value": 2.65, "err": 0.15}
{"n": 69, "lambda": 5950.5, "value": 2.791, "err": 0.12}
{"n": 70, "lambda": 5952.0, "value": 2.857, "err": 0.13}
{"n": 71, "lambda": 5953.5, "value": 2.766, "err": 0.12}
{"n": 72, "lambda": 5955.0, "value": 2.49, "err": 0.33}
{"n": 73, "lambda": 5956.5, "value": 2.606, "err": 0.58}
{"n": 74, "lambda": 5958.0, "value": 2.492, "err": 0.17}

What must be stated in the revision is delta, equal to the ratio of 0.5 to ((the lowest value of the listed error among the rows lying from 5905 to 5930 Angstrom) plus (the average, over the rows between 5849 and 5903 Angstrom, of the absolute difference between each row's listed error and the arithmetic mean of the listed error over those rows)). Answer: 4.3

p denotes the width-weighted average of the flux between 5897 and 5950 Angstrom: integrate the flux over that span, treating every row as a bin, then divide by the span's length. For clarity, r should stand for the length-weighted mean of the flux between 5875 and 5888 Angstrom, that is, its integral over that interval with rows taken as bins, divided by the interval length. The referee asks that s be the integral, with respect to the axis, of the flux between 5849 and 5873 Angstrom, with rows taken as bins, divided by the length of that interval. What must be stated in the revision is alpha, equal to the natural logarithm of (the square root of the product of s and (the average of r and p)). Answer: 0.950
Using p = 2.57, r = 2.47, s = 2.65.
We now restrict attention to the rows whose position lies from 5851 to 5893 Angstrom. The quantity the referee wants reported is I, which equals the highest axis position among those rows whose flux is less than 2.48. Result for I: 5892.0 Angstrom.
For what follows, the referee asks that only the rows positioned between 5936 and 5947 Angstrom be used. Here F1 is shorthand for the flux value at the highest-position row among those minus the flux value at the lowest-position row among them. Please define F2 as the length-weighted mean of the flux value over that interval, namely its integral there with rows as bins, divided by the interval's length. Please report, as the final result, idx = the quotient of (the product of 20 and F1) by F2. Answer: 0.0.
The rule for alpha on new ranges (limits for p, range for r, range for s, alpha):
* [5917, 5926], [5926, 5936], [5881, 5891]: 0.870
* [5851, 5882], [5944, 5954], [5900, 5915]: 0.971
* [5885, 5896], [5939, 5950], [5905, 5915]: 0.914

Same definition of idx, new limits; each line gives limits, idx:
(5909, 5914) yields -0.9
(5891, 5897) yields 0.2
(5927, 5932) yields -0.9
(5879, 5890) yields -4.4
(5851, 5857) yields 2.1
